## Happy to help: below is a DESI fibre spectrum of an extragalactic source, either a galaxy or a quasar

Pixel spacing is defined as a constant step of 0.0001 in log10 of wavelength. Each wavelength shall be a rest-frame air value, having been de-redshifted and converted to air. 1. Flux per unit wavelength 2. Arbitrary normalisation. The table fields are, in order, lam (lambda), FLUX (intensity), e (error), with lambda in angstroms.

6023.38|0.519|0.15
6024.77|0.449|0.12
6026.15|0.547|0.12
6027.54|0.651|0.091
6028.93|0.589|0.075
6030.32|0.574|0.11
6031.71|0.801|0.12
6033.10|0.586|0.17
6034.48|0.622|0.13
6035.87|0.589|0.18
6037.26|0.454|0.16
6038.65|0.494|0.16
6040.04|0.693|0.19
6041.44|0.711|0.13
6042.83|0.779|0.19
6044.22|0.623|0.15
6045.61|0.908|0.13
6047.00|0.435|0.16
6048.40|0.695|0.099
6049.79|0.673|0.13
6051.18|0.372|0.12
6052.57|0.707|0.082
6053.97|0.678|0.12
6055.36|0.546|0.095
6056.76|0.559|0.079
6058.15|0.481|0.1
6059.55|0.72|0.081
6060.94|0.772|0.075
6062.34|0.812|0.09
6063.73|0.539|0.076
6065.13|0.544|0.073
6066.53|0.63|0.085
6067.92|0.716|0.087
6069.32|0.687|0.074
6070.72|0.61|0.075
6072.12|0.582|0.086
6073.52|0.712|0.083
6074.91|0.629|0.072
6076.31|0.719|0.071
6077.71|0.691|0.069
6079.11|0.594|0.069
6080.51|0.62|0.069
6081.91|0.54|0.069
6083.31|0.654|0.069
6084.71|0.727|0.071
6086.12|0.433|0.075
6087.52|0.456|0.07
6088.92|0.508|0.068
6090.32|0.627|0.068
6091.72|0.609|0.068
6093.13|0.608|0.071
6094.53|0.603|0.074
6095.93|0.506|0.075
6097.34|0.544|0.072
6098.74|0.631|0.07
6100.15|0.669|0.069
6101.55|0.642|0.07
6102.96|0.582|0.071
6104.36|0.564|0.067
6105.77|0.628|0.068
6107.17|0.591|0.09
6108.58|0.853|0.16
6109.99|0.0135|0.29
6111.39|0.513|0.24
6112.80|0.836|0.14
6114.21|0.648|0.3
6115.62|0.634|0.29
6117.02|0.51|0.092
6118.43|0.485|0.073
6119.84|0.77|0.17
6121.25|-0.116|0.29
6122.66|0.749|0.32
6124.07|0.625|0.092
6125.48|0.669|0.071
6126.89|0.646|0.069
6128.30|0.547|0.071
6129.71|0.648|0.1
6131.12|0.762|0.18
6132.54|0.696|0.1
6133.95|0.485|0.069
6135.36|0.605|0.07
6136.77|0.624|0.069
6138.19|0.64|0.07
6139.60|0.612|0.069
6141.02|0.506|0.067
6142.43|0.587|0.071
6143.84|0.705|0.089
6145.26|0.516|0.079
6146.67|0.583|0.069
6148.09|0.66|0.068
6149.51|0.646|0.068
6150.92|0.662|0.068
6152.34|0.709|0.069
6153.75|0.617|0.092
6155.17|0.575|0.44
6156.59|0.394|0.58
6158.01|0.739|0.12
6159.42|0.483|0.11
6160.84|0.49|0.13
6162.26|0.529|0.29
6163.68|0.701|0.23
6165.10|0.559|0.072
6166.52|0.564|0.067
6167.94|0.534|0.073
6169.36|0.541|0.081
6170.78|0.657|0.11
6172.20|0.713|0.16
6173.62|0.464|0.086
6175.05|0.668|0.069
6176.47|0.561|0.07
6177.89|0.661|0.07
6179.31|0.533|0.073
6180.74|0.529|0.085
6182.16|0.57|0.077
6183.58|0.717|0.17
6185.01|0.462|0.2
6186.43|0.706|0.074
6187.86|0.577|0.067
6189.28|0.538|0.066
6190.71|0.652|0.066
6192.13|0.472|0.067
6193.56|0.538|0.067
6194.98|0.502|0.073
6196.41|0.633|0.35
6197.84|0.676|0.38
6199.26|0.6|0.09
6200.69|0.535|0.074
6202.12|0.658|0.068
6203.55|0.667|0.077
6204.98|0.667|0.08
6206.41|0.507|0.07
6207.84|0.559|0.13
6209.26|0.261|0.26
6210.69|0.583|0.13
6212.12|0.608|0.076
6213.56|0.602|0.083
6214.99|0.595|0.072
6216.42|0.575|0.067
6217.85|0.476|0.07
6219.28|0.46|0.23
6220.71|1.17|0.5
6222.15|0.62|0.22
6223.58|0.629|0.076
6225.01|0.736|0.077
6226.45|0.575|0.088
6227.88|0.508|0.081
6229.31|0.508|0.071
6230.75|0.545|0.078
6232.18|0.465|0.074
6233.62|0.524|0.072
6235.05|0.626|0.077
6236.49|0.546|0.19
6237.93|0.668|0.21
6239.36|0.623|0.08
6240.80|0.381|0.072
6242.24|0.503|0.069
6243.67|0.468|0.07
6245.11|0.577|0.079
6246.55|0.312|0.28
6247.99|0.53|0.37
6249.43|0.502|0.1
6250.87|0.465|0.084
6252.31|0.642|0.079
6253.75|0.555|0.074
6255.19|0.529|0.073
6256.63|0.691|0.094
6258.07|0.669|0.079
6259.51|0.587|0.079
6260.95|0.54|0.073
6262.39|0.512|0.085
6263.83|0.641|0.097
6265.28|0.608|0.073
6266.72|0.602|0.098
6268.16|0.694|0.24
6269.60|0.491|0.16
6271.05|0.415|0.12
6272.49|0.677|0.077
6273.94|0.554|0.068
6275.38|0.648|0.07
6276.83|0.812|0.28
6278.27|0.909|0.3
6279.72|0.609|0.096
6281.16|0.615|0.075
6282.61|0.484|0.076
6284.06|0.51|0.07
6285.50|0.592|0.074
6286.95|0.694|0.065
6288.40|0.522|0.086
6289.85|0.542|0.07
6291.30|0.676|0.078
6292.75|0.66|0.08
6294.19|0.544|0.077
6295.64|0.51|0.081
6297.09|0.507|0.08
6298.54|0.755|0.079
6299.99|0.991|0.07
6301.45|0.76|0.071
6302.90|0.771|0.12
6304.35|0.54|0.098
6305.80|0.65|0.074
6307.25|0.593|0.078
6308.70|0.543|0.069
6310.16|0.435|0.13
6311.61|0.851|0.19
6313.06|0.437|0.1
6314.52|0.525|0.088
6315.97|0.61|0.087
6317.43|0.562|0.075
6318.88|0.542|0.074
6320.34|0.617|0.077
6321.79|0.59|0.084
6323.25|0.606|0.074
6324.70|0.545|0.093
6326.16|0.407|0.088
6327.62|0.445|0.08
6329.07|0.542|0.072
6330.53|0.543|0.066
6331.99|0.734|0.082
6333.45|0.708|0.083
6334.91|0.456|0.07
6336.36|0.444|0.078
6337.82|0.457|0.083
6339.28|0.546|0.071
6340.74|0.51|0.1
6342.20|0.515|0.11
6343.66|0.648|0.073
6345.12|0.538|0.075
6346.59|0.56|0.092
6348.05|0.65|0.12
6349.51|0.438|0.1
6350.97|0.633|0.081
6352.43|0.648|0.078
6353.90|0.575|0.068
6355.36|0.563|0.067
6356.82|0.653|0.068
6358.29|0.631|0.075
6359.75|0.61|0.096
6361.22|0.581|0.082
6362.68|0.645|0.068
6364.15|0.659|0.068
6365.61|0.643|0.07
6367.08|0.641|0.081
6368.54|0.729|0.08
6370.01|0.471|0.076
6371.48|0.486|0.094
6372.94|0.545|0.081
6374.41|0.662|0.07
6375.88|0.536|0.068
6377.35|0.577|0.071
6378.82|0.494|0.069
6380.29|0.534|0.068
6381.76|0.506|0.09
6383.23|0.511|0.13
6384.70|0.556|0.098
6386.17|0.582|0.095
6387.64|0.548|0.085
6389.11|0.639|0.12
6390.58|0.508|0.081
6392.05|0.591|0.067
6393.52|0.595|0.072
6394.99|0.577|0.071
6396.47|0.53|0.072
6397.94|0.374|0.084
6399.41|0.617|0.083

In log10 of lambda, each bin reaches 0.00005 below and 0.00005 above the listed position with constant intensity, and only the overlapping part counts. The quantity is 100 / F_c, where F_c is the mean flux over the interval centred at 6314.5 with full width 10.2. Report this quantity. 177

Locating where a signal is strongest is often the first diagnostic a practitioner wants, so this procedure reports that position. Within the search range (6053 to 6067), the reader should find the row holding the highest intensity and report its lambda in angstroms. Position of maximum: 6062.34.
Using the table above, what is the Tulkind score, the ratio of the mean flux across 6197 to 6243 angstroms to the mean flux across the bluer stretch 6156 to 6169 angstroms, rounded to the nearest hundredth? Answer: 1.05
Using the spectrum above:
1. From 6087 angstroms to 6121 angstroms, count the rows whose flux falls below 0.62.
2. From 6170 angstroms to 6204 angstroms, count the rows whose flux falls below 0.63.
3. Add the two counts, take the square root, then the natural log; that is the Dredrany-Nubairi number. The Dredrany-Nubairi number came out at 1.65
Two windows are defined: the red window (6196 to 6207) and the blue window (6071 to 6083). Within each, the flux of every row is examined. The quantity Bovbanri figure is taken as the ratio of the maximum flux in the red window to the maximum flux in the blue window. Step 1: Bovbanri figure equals 0.94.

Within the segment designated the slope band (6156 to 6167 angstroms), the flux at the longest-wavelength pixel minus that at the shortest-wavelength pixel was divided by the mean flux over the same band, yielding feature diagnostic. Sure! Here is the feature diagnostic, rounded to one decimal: 0.3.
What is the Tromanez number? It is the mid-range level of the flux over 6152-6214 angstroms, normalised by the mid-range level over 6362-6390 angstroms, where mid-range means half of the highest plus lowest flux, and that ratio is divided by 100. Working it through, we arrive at 0.0083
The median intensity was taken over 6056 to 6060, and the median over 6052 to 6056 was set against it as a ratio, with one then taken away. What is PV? 0.2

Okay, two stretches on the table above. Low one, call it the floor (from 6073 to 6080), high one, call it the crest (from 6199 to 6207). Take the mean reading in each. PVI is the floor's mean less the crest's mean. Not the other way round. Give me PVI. 0.06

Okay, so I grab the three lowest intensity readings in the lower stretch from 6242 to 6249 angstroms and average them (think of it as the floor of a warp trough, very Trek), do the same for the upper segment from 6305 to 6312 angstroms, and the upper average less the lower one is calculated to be 0.10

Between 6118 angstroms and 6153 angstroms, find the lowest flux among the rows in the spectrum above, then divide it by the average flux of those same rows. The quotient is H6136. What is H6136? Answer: -0.19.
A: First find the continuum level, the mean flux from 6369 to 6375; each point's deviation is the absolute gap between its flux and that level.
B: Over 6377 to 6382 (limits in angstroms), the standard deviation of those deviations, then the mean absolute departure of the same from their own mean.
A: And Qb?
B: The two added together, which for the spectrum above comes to 0.03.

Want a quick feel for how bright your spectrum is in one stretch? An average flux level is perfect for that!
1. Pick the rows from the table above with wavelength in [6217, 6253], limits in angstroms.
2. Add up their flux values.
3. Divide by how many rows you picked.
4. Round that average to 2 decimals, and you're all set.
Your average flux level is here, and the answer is 0.56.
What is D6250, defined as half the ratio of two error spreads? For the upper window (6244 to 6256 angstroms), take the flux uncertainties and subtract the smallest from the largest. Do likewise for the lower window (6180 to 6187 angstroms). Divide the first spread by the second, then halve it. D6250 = 1.18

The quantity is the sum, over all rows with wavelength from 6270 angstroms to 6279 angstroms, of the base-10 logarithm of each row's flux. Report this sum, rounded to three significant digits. -1.13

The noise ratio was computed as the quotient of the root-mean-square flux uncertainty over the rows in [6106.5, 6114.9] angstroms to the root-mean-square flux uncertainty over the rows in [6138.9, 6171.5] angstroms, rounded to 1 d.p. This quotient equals 1.2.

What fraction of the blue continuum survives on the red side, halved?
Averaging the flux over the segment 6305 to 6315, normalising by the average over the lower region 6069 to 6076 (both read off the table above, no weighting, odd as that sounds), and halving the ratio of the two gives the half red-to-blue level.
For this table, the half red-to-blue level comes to 0.45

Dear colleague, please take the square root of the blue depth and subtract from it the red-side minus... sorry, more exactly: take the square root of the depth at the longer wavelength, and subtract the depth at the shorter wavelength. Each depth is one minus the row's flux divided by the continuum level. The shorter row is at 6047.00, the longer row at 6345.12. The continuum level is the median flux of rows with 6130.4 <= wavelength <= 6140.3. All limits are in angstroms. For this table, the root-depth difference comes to 0.1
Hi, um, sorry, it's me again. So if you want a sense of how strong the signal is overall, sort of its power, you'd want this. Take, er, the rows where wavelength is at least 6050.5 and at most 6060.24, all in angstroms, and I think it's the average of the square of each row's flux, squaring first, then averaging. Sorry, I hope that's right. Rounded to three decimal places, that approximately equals 0.351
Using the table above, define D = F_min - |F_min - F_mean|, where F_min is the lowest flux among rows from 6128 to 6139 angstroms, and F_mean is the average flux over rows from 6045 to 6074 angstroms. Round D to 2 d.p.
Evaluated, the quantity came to 0.33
